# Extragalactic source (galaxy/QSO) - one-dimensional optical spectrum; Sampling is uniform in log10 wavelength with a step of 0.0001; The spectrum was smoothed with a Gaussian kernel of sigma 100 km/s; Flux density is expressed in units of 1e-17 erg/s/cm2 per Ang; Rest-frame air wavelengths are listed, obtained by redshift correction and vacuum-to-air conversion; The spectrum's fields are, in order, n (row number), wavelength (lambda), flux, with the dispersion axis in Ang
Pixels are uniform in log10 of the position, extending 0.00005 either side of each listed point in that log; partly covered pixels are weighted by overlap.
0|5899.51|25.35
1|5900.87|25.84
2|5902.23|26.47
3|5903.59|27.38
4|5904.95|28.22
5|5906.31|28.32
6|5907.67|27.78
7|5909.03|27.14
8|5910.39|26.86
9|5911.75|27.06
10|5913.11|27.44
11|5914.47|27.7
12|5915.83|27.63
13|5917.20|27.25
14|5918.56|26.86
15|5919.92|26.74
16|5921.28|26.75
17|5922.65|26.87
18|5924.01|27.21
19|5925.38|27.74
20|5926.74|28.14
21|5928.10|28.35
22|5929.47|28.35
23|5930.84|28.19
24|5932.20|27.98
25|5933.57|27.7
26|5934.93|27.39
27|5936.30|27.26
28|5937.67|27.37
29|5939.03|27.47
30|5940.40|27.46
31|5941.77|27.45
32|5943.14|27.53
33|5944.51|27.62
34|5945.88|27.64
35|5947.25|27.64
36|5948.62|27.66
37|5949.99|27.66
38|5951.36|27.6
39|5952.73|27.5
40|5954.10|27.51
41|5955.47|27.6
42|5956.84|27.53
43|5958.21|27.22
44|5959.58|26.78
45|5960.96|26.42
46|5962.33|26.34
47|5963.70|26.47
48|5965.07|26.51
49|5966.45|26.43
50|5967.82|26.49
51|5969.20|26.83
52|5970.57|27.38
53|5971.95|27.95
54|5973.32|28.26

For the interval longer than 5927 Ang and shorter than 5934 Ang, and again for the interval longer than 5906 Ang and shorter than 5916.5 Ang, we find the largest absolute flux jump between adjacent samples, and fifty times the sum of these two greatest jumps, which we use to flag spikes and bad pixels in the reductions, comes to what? 46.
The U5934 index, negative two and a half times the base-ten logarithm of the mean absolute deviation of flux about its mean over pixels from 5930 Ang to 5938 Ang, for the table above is 1.28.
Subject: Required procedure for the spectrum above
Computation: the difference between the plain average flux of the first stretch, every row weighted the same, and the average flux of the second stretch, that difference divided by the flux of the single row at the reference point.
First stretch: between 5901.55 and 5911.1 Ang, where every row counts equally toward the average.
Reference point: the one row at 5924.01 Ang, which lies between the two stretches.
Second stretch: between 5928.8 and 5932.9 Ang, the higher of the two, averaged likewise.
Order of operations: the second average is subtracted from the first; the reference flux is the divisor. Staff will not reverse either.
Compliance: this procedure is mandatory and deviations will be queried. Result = -0.026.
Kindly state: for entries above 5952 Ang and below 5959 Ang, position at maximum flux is 5955.47 Ang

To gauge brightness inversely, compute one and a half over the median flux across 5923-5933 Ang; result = 0.0533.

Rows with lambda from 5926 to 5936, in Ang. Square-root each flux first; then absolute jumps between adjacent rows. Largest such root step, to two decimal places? 0.03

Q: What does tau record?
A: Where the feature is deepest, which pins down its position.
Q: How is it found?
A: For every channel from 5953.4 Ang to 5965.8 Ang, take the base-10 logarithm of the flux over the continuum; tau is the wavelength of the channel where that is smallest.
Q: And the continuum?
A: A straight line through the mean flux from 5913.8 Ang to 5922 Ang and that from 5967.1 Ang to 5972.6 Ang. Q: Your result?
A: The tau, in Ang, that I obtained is 5962.33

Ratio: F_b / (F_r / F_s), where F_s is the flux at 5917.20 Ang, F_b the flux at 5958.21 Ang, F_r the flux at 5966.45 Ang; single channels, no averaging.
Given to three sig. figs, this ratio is 28.1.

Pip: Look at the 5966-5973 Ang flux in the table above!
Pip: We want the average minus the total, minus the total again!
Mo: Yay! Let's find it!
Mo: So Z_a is -243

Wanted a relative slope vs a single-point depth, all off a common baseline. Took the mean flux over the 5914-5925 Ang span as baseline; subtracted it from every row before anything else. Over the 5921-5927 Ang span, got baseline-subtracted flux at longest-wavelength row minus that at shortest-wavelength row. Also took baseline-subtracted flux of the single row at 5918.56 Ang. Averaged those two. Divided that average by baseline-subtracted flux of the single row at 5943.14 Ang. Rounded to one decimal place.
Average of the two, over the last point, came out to 1.4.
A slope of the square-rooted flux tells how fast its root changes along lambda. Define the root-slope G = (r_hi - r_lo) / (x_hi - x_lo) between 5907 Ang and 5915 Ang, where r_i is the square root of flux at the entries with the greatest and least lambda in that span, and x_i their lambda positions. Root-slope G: -0.001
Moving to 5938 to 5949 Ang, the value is 0.002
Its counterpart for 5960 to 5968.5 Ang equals 0.001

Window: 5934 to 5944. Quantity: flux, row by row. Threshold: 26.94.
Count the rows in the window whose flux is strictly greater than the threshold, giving 7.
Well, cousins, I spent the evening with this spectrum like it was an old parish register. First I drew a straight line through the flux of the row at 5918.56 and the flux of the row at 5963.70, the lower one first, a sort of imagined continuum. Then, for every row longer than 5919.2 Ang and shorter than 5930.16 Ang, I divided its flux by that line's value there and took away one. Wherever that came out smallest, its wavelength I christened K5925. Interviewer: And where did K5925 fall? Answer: 5919.92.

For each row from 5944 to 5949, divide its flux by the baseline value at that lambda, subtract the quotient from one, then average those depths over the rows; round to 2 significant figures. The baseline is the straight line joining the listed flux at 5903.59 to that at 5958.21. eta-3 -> -0.014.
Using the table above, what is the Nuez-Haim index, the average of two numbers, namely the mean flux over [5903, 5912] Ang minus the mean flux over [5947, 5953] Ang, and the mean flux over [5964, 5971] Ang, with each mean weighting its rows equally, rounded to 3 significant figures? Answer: 13.3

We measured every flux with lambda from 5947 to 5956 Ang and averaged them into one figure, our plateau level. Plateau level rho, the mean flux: 27.6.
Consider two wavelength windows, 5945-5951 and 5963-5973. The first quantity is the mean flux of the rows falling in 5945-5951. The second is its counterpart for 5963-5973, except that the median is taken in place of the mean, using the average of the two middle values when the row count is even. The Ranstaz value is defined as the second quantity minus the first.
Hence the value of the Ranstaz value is -1.1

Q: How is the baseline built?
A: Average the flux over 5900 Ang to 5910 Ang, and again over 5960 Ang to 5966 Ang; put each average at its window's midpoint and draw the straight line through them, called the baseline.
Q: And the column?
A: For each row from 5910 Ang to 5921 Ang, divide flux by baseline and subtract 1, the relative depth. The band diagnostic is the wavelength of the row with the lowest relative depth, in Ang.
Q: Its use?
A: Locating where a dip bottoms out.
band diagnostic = 5910.39 Ang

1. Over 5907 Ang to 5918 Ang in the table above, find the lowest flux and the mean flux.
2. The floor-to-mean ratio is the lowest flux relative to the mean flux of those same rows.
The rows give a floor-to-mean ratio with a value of 0.982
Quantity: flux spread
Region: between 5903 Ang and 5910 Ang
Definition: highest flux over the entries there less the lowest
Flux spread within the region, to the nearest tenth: 1.2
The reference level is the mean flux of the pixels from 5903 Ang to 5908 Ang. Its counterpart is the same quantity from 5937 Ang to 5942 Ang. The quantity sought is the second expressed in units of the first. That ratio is 0.98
